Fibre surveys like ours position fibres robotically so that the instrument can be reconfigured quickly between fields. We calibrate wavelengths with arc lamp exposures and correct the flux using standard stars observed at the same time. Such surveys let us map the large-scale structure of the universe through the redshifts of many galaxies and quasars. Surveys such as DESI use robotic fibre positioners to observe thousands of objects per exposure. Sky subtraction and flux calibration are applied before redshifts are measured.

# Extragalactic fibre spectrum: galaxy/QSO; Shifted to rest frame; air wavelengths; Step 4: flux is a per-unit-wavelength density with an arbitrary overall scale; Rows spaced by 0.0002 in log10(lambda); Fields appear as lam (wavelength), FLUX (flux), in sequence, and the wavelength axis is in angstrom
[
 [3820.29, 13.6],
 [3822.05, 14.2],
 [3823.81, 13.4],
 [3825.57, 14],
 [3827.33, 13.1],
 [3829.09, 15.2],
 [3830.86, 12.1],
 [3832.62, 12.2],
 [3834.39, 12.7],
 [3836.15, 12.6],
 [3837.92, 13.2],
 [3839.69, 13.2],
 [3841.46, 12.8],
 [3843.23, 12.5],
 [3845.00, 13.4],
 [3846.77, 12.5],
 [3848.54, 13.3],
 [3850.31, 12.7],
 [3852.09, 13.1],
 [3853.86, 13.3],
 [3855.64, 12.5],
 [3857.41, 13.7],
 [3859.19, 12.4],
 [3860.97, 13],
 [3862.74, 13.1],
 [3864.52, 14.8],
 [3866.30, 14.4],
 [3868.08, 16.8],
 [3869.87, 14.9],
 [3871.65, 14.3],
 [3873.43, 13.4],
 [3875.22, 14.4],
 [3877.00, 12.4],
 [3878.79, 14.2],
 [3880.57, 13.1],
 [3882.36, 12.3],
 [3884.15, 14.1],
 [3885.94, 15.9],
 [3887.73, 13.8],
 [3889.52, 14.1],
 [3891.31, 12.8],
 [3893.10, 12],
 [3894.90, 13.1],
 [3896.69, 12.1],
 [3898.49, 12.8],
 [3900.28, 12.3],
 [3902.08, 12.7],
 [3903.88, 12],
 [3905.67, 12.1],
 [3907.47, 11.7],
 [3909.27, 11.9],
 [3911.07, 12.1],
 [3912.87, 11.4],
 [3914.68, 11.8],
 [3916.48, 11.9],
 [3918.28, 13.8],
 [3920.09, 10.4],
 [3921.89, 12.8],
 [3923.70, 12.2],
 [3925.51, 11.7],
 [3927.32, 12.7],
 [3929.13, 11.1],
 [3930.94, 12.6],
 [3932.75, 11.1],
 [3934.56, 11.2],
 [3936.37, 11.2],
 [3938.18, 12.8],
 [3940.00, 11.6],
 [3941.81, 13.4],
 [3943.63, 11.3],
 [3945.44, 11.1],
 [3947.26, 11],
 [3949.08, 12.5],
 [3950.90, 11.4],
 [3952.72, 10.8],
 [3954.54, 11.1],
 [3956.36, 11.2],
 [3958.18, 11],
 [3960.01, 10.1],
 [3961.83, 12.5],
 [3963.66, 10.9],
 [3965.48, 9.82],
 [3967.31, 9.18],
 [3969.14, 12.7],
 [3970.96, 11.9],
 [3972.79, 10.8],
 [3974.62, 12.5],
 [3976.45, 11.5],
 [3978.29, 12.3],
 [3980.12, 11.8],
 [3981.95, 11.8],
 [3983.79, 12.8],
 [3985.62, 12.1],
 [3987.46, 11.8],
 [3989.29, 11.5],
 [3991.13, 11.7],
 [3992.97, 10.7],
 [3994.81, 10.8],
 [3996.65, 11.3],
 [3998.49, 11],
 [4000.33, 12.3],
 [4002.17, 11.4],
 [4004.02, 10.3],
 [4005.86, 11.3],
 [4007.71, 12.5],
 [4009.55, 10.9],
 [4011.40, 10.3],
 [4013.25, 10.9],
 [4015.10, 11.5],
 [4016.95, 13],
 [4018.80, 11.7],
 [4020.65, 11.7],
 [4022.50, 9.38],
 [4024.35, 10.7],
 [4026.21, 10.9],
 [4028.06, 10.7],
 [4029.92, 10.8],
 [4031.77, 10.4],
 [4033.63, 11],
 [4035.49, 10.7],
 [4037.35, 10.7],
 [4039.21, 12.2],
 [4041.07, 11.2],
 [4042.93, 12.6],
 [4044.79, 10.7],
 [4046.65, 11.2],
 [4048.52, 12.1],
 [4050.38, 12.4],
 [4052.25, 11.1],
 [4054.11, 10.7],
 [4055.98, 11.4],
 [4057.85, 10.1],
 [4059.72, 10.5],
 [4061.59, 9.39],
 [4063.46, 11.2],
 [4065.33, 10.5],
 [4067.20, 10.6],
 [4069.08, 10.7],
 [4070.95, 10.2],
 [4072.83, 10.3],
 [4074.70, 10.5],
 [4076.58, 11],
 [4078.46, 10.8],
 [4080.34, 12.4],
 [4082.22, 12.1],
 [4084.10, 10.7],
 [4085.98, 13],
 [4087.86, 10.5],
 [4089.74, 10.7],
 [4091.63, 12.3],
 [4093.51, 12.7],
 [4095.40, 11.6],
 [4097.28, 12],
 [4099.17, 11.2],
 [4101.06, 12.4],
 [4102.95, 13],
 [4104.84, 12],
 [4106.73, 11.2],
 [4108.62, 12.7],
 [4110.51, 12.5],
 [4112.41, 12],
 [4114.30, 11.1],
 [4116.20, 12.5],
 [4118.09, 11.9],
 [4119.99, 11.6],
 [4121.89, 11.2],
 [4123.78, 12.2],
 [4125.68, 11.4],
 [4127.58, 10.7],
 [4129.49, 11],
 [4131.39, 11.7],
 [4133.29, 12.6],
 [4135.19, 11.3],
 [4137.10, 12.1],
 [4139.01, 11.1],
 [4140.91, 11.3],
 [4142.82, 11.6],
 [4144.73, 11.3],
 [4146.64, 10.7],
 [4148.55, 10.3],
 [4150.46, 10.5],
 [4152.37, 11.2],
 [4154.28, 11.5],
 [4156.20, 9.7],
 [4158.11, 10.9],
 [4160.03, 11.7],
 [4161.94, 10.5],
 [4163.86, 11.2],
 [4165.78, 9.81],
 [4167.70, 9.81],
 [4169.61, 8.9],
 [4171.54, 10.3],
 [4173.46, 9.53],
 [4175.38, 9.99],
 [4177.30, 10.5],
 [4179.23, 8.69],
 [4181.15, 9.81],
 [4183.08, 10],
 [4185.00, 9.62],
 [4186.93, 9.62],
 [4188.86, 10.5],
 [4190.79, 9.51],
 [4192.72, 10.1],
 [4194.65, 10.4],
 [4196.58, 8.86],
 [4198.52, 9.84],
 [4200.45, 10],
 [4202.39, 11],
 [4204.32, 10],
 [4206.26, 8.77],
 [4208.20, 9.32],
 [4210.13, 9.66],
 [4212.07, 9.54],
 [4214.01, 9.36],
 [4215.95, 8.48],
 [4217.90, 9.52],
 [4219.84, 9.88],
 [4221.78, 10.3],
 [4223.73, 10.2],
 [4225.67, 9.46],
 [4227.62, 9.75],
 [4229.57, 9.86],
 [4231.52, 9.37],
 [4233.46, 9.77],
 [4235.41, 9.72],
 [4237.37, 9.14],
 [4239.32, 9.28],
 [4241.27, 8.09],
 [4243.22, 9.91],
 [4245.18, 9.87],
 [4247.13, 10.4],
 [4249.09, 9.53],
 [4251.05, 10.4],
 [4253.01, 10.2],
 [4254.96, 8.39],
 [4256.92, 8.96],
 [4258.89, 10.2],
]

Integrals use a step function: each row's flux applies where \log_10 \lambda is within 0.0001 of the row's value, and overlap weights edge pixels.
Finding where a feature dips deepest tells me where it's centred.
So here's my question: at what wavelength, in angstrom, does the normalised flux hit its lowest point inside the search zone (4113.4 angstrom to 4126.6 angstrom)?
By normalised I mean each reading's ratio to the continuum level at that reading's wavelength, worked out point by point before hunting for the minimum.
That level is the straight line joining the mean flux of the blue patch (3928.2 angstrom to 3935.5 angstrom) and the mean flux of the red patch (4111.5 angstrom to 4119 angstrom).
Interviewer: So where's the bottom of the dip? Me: 4114.30 angstrom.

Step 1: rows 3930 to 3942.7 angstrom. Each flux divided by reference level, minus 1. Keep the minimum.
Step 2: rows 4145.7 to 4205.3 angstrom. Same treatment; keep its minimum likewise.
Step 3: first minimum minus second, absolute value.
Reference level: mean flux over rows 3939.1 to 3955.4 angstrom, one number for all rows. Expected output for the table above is 0.21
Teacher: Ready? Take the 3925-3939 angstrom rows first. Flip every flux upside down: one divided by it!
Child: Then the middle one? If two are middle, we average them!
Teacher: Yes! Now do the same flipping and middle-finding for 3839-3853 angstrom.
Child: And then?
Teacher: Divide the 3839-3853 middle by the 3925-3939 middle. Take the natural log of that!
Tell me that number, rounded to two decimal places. -0.12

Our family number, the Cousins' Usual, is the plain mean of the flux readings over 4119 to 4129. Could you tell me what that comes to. 11.4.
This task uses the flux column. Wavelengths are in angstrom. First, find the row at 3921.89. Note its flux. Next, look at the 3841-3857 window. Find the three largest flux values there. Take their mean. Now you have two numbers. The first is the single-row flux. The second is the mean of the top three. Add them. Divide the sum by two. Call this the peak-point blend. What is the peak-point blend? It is 13.1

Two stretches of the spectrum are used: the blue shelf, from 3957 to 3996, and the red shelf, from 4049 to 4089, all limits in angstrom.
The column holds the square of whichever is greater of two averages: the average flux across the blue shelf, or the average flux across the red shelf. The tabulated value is 131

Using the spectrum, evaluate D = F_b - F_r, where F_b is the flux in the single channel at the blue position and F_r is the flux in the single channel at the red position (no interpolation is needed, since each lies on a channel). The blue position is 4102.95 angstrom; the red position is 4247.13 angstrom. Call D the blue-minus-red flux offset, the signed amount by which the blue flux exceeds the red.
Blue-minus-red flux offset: 2.6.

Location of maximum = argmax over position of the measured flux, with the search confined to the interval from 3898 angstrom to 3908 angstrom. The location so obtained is 3898.49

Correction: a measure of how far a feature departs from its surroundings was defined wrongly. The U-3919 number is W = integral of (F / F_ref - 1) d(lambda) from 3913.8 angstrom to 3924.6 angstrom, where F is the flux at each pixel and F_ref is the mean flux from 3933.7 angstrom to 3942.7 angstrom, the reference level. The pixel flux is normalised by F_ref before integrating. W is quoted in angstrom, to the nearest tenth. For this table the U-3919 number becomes 0.1 angstrom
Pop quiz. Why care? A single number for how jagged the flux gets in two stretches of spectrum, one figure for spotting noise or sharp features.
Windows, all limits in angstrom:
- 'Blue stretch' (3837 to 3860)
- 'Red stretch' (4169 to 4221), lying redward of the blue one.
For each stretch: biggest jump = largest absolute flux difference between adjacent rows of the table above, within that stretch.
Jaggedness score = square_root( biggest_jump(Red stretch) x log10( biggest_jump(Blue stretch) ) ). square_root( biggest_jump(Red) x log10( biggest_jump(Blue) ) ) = 0.45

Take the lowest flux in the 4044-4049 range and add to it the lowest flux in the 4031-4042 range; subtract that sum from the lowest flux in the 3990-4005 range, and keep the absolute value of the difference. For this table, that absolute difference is 10.80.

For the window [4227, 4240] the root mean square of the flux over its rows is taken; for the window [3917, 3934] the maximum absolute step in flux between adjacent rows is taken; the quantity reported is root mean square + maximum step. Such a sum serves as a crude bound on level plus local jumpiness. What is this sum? 13.0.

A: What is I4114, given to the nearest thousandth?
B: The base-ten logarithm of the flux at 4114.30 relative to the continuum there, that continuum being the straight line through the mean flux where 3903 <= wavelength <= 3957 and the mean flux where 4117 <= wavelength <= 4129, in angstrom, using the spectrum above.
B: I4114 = -0.016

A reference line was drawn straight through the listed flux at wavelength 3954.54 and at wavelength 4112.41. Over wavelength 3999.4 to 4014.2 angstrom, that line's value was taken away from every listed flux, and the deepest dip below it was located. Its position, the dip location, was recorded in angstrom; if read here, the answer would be 4011.40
